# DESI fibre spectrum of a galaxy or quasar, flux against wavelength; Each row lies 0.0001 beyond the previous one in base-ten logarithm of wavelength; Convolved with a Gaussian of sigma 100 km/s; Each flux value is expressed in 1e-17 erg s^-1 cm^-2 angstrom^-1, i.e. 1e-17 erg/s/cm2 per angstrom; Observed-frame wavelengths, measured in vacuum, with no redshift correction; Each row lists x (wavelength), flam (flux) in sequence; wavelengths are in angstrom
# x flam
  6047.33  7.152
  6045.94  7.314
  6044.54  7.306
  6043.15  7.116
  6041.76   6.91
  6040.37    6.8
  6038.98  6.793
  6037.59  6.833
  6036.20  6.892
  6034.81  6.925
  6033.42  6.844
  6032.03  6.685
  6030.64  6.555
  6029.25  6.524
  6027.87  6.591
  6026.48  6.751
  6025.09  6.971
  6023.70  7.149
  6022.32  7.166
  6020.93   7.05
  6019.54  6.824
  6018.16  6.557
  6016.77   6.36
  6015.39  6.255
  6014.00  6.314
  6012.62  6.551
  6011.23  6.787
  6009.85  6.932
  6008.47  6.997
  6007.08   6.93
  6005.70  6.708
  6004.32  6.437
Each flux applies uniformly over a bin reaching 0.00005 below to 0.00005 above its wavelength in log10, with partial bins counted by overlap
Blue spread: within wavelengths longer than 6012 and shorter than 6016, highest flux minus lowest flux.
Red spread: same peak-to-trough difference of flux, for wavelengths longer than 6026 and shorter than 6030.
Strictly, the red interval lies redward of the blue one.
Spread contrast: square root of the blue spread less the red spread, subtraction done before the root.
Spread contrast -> 0.26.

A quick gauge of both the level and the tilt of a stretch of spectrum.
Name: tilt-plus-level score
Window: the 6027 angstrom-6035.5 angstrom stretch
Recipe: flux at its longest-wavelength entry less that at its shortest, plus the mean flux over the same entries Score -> 7.0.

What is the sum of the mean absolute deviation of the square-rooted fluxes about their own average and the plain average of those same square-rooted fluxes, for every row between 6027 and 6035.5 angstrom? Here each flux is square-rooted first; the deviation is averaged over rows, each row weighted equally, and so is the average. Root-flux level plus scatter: 2.61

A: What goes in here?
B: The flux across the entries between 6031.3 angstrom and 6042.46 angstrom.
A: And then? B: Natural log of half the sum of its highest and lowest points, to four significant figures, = 1.918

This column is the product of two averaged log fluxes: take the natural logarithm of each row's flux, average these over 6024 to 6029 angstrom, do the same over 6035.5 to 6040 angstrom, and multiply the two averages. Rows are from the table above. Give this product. 3.68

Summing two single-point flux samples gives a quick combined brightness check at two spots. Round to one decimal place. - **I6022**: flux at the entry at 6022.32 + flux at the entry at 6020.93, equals 14.2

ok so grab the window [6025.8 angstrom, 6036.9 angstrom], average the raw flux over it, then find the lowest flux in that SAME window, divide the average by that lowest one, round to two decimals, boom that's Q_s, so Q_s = 1.03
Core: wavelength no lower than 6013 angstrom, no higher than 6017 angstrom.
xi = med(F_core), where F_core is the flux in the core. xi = 6.3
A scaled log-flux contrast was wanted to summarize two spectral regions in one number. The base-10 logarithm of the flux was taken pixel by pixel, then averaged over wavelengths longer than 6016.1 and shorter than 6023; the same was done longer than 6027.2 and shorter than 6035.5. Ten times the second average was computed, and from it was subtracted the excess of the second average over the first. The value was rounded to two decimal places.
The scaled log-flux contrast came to 8.26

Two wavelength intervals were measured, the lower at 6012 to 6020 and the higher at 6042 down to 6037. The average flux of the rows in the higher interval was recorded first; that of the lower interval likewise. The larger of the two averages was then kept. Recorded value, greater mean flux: 6.83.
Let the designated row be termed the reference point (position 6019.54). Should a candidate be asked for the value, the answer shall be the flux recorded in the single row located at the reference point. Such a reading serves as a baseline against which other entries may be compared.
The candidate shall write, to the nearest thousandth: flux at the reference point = 6.824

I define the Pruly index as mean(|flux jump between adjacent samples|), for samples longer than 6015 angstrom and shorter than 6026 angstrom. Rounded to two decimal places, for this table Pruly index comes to 0.16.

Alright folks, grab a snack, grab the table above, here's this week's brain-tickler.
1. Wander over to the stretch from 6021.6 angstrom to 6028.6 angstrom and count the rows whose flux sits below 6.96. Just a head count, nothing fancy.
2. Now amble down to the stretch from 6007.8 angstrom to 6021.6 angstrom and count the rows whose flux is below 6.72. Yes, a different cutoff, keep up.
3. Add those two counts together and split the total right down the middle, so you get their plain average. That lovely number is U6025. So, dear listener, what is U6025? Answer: 3.5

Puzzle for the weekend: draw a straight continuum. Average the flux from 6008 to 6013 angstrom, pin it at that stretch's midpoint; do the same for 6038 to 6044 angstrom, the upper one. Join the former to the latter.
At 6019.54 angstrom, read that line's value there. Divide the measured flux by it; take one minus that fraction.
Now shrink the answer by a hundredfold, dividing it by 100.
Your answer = 0.0000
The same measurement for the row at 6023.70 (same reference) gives -0.0004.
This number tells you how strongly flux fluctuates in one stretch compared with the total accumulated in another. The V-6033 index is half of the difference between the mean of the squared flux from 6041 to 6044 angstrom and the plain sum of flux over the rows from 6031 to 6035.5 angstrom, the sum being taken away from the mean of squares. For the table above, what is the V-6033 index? 14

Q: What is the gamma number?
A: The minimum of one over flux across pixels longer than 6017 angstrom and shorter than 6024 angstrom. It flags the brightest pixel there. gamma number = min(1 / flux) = 0.140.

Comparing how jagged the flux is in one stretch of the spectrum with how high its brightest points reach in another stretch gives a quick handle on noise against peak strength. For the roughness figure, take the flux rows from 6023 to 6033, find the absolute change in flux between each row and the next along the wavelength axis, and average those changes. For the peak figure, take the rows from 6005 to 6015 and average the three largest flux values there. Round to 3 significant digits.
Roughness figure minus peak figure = -6.82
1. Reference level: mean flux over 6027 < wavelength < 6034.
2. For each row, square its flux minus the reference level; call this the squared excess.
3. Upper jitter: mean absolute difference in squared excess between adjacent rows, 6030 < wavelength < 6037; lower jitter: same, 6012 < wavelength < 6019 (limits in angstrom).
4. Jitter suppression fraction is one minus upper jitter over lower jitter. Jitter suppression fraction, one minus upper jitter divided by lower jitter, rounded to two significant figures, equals 0.64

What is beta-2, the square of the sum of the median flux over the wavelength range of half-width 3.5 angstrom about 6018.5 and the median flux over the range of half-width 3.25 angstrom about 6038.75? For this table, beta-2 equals 179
